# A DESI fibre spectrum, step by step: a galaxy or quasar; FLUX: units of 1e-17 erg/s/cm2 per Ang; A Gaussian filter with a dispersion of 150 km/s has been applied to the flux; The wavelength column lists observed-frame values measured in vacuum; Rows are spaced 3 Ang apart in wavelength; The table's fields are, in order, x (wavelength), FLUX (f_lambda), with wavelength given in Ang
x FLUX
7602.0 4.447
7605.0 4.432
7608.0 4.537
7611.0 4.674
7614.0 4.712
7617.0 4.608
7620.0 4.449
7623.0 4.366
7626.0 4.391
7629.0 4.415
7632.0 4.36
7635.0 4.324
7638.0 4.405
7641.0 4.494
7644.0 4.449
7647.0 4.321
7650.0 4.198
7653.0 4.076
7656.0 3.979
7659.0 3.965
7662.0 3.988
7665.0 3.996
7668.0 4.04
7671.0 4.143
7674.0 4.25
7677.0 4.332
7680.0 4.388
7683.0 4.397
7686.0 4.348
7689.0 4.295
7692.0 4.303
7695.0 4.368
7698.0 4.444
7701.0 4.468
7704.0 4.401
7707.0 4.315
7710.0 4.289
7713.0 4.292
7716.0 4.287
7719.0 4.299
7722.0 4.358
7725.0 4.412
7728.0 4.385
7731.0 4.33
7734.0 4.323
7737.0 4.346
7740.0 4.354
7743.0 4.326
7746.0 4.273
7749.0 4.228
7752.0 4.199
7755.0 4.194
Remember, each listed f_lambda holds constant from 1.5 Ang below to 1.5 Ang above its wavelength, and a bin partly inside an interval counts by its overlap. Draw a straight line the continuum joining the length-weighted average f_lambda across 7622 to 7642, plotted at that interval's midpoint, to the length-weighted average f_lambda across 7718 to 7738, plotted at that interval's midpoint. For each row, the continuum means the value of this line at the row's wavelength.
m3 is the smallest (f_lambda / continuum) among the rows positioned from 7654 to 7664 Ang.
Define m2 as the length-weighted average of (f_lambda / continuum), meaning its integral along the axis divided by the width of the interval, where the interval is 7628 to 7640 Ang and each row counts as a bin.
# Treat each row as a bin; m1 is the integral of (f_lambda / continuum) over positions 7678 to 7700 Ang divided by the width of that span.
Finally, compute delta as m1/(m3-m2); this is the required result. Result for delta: -11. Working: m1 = 0.999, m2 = 1.00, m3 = 0.905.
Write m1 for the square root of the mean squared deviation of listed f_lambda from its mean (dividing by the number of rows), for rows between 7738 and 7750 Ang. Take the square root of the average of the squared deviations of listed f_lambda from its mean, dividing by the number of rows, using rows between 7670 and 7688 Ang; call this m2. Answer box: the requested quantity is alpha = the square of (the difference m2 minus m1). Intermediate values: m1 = 0.049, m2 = 0.09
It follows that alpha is 0.002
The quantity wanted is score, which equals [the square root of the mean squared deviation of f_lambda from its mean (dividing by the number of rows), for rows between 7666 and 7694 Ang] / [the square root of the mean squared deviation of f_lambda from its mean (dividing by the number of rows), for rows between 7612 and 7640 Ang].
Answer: 0.9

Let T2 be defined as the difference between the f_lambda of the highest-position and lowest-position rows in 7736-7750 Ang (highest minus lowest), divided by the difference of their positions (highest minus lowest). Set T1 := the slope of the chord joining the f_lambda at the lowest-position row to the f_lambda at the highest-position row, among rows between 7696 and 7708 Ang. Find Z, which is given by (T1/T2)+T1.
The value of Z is 1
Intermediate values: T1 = -0.01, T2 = -0.0098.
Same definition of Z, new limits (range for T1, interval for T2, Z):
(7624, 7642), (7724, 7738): -1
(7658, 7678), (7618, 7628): -2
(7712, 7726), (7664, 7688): 1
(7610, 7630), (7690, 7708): -18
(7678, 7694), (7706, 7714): 2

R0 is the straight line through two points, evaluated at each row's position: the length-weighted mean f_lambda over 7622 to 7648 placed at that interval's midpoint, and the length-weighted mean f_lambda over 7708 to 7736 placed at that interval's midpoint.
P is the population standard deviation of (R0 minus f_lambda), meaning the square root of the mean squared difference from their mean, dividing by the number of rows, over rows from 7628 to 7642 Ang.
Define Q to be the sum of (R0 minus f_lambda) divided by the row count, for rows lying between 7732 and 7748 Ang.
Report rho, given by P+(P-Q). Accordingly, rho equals 0.12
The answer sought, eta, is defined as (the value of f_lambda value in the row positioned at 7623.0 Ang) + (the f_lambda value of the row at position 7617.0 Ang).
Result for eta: 8.97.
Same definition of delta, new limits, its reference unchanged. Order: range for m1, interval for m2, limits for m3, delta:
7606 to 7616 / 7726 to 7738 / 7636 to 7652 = -25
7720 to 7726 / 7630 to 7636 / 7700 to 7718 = -152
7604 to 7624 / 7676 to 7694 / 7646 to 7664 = -12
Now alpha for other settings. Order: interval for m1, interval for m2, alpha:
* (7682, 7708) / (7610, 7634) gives 0.006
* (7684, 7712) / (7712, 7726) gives 0.000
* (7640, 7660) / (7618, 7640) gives 0.026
